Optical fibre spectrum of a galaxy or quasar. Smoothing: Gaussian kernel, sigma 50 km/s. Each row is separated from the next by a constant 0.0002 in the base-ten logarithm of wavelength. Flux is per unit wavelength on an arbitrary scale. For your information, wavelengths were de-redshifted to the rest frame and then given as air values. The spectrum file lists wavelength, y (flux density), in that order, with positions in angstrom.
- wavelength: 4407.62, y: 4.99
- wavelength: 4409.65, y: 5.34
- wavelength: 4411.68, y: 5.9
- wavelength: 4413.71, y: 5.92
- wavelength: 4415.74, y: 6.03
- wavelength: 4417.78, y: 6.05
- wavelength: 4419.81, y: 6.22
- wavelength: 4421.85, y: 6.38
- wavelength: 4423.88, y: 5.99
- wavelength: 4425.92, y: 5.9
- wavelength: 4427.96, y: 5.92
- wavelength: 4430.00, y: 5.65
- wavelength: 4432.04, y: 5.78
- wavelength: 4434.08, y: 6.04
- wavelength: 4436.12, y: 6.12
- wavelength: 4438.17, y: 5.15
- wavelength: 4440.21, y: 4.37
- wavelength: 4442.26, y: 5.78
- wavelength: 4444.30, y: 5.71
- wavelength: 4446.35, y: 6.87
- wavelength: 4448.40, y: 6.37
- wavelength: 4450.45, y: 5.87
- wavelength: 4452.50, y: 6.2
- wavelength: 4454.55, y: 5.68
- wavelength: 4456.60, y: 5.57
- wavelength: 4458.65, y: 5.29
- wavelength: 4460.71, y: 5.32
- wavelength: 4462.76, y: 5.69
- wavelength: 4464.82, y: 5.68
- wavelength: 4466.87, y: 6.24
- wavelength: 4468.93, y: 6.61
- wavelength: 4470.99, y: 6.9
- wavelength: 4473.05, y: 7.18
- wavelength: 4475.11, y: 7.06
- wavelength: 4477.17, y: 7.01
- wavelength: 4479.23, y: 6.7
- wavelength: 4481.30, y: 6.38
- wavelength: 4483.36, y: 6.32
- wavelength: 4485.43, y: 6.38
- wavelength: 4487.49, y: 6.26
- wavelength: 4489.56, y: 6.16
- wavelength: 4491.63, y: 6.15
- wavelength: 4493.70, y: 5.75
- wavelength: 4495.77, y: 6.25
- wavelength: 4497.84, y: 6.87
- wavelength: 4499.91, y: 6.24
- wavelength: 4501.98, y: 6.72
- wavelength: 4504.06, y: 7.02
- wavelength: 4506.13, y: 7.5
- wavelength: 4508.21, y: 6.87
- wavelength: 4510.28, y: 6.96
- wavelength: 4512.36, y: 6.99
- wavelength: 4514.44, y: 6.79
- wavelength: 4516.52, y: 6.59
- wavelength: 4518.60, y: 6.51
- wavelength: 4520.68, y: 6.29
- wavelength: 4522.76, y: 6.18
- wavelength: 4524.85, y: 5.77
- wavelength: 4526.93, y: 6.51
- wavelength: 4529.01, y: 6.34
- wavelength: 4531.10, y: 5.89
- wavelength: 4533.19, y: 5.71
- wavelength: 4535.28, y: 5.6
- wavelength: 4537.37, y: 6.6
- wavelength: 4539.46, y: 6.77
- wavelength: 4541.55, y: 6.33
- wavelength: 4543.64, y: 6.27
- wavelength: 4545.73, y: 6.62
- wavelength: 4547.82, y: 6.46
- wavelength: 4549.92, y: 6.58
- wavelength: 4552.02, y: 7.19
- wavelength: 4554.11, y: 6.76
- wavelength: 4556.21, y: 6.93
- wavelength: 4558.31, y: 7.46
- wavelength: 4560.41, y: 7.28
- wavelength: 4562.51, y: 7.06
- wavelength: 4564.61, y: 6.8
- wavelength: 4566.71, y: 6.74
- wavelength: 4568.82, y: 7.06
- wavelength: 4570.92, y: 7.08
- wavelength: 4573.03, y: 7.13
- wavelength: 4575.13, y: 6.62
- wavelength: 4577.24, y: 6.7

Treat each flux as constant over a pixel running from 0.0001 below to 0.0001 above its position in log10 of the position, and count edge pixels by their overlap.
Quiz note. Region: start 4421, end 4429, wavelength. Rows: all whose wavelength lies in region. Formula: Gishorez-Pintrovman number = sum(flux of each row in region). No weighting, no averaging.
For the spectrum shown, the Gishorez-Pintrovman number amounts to 24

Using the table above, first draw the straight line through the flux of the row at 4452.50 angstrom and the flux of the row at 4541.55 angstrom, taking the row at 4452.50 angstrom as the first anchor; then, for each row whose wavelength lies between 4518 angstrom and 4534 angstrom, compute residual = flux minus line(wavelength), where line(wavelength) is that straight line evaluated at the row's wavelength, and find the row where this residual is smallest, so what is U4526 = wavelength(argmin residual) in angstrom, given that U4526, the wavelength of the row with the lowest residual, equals 4533.19 angstrom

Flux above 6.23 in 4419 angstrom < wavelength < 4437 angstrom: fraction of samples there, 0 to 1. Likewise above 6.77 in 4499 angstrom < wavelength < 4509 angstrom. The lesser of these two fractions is 0.11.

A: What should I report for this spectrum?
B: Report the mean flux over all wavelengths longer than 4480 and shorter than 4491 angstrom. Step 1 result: 6.3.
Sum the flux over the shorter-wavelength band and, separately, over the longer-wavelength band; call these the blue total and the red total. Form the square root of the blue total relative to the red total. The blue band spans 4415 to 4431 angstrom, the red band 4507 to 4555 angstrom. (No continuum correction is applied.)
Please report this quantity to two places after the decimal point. 0.57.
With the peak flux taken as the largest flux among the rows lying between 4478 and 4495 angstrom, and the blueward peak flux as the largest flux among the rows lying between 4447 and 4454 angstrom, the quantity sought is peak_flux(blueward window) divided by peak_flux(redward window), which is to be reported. 0.95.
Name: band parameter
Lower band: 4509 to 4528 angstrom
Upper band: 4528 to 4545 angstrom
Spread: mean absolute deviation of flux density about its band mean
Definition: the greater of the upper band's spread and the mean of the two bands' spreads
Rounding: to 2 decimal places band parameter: 0.34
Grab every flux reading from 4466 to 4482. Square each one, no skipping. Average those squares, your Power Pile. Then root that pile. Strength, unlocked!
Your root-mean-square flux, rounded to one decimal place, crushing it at 6.8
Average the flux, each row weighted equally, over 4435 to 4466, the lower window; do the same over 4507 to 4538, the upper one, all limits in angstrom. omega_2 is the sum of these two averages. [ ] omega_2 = 12.1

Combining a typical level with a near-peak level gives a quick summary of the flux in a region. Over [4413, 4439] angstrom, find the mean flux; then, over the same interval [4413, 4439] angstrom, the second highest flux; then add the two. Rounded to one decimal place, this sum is 12.2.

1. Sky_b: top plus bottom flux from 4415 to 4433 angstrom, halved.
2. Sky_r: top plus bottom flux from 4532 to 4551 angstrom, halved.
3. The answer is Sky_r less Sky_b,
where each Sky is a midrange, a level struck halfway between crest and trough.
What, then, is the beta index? 0.17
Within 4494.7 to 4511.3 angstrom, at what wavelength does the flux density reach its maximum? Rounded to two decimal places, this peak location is 4506.13 angstrom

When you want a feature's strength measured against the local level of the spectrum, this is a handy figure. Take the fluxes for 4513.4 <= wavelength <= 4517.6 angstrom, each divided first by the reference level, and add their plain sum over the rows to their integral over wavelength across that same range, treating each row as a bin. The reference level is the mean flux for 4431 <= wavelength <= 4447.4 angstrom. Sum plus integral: 7.2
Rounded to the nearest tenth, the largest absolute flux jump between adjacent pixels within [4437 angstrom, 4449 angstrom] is 1.4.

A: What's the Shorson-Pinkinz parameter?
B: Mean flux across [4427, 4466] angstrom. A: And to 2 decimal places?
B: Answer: 5.74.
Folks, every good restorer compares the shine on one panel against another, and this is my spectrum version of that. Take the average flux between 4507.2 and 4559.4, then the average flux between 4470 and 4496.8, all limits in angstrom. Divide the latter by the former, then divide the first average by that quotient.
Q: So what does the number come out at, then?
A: 6.5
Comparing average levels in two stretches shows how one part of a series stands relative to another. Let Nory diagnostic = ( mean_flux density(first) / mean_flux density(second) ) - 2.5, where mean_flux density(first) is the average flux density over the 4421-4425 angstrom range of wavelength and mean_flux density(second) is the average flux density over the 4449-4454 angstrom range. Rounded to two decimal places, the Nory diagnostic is -1.48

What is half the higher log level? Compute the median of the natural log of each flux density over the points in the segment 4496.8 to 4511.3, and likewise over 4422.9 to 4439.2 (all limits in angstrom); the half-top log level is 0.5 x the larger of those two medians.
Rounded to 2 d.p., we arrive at 0.96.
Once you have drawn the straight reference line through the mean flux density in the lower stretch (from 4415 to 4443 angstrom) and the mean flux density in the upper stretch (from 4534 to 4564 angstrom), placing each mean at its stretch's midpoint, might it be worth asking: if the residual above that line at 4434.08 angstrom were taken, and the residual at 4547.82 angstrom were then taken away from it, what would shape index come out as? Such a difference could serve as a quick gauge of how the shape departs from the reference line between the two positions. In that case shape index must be 0.4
